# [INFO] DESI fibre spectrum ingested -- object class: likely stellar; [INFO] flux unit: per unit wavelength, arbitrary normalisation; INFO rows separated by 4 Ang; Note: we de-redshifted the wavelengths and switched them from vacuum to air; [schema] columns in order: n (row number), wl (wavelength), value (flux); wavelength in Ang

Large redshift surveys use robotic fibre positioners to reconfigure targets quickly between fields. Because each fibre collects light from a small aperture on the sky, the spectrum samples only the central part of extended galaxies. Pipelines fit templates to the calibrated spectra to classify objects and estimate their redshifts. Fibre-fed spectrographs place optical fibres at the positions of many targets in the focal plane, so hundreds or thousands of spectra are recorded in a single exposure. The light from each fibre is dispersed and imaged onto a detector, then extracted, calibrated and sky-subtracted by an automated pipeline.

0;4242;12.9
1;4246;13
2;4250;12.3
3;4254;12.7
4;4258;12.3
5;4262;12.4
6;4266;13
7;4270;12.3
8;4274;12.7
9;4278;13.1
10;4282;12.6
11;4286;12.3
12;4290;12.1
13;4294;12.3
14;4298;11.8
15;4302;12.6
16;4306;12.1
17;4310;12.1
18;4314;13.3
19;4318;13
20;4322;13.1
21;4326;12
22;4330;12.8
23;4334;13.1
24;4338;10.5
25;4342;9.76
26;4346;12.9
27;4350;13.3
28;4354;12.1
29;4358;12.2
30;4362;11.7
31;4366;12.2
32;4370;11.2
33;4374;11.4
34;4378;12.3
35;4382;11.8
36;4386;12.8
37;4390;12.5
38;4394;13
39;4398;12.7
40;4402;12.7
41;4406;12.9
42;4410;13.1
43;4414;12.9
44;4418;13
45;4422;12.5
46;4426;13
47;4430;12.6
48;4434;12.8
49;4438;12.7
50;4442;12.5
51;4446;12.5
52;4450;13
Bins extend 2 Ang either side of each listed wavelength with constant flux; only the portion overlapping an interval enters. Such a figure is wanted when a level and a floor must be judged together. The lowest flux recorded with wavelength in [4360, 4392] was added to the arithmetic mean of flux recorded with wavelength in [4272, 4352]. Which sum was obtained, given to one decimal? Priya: 23.6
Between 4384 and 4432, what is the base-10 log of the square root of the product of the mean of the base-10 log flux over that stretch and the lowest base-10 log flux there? 0.042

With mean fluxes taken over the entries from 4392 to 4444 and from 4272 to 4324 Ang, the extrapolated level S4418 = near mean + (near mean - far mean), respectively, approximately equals 13.1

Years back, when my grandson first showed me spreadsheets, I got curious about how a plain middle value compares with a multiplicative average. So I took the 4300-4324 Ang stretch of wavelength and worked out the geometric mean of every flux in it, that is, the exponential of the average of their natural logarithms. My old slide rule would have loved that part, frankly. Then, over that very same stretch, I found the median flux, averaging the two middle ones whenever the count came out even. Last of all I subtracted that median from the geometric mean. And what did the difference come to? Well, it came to -0.11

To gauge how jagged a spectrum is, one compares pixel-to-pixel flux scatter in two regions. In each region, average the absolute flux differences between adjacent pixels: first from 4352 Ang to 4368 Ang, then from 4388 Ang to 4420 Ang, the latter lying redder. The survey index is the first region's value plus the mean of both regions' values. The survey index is 0.66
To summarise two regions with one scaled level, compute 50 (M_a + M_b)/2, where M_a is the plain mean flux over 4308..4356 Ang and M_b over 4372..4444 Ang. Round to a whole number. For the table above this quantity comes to 624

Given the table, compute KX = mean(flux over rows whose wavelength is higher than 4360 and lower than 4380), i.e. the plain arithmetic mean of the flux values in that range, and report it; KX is 11.8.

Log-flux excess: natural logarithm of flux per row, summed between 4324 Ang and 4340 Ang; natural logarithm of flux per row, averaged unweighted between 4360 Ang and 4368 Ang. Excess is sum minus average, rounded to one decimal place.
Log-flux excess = 7.5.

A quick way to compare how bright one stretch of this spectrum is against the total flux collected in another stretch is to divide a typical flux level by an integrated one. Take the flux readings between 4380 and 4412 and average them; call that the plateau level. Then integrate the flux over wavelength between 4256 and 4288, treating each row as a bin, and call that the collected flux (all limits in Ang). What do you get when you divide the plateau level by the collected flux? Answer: 0.0315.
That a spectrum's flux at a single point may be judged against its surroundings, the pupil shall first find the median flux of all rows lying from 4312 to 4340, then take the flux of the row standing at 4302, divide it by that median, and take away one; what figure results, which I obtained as -0.031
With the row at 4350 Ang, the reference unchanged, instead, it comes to 0.023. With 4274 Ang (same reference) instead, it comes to -0.023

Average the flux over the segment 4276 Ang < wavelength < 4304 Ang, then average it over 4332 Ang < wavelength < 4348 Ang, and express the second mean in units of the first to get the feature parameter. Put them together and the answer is 0.93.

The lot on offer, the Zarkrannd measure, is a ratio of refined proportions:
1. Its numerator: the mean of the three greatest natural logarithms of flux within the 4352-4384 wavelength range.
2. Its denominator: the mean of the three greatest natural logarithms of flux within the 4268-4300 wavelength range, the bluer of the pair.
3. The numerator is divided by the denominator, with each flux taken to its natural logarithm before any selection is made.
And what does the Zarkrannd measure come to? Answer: 0.98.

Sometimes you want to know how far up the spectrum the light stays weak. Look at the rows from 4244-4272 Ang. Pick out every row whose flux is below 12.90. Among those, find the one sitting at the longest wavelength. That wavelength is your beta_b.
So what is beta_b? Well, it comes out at 4270 Ang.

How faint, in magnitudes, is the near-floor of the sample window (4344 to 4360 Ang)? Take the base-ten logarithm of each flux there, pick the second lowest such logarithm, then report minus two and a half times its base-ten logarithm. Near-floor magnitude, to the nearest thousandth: -0.090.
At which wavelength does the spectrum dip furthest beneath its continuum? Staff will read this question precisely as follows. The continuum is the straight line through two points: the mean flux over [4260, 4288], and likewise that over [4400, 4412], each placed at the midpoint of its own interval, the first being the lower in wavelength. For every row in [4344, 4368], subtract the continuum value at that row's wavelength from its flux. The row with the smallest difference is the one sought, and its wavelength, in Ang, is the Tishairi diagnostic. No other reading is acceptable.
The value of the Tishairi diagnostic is 4362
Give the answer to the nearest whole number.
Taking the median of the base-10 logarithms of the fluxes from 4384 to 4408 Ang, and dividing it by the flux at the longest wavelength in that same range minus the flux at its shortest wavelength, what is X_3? 11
